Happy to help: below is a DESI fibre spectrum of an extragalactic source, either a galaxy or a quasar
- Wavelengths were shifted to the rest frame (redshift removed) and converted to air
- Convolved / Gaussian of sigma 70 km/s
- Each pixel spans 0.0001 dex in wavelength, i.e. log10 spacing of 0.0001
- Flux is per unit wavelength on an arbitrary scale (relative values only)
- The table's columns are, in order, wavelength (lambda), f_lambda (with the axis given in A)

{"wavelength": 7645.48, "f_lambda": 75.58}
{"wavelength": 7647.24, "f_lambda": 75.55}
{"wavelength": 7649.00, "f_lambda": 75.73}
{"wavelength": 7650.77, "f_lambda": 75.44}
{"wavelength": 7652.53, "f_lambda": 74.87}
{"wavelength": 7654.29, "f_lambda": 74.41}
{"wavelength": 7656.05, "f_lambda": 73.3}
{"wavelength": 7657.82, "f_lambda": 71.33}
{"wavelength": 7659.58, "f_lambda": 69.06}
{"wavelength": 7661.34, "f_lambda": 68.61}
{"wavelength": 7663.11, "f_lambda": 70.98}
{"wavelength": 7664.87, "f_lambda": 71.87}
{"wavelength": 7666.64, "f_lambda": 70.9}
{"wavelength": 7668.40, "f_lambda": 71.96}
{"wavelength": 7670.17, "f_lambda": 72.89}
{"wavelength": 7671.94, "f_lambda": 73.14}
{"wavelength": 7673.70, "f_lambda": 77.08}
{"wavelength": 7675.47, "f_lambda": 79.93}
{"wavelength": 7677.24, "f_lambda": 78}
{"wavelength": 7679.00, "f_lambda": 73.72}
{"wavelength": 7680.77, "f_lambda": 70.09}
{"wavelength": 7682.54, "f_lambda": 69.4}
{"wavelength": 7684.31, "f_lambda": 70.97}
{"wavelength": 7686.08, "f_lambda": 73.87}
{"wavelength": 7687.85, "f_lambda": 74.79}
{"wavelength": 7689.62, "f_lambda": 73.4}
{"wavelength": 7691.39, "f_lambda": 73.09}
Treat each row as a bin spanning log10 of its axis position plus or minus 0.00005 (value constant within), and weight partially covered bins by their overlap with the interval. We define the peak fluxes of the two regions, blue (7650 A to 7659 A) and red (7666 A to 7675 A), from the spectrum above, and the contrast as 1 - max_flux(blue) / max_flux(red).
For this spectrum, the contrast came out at 0.021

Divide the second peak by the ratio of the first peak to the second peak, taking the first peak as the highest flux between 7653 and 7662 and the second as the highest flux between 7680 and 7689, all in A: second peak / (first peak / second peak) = 75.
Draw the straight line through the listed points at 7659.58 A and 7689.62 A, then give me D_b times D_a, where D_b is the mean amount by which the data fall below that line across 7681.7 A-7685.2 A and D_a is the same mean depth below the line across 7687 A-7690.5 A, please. -1.9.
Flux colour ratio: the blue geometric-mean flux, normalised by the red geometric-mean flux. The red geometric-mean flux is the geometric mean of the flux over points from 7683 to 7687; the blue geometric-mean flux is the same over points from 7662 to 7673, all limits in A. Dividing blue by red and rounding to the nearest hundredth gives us 0.99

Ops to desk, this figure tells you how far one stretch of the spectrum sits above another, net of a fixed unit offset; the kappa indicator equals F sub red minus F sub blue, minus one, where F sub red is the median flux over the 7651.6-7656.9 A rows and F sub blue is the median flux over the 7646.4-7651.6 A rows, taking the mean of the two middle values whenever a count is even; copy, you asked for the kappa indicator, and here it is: -2.1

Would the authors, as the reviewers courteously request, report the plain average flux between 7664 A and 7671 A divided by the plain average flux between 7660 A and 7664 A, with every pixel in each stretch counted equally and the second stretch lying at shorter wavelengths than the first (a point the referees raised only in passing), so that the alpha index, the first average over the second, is 1.03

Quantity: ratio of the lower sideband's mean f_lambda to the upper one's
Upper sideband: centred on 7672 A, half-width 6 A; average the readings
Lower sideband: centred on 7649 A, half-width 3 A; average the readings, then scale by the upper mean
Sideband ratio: 1.01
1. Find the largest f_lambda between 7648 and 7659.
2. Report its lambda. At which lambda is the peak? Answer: 7649.00 A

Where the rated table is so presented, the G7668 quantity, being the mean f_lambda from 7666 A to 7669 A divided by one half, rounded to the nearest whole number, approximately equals 143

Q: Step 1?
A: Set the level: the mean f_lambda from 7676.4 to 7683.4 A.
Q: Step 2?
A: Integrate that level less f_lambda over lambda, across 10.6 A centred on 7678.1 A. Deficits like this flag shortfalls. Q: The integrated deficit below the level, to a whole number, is -20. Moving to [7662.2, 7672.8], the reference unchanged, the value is 9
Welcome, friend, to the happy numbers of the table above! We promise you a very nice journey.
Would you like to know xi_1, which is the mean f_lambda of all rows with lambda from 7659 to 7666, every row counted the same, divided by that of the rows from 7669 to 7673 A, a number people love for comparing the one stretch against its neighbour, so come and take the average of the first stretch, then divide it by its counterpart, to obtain 0.96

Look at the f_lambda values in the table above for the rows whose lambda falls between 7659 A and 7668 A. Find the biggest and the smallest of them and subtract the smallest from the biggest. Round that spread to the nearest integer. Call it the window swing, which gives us 3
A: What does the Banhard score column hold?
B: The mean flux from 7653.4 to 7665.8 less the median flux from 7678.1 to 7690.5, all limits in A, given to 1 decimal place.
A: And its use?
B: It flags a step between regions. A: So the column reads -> -2.0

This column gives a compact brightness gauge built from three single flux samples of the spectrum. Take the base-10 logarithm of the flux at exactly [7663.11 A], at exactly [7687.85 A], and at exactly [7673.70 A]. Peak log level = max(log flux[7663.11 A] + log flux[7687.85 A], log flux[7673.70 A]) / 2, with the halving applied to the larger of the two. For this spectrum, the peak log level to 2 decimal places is 1.86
